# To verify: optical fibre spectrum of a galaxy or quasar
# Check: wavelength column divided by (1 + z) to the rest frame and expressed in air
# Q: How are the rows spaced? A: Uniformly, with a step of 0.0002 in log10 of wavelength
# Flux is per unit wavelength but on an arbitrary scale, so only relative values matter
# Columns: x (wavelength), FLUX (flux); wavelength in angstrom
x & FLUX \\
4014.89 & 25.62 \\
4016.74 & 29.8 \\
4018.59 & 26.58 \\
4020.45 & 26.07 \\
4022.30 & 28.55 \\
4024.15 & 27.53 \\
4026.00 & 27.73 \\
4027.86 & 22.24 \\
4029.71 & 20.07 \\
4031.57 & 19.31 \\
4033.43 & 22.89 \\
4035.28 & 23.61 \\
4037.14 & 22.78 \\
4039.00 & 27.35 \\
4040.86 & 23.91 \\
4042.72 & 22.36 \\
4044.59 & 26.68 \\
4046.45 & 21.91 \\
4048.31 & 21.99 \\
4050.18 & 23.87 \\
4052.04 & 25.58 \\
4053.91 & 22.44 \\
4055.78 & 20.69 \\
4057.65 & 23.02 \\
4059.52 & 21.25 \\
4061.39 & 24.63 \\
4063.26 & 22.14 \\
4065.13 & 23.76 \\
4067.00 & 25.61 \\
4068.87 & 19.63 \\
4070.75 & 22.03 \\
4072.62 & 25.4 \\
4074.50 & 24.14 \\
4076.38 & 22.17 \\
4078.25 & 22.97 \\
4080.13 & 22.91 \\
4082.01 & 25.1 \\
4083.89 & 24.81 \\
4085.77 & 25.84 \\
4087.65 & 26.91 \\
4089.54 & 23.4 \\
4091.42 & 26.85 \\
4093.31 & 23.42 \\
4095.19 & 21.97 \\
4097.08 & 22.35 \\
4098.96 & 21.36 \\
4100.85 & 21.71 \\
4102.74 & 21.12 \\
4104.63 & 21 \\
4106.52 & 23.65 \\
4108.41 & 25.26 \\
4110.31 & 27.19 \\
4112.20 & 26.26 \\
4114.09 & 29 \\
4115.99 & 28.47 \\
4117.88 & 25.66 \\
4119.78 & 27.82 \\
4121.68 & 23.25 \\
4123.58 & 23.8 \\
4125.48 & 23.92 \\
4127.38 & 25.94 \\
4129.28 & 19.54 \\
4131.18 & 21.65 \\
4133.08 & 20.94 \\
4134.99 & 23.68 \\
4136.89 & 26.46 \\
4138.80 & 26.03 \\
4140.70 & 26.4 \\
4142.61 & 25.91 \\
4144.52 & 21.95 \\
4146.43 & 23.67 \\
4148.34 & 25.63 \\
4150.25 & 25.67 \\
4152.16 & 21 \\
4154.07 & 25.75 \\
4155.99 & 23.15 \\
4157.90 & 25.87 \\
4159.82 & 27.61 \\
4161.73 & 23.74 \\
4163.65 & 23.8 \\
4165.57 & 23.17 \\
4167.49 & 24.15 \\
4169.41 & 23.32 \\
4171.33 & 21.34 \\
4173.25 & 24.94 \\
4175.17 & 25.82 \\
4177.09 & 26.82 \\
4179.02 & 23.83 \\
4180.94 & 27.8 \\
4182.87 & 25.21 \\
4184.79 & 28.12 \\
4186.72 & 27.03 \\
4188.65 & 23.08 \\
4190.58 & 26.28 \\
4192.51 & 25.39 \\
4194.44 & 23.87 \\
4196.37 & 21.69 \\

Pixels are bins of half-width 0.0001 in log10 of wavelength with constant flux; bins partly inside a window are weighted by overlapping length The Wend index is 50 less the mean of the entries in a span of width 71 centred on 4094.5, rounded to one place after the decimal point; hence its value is 26.0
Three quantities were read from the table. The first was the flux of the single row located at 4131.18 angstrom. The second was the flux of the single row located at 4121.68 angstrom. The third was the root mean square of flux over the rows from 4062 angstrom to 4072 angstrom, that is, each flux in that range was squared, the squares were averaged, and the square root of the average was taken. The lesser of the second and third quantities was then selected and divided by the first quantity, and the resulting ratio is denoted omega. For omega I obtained 1.05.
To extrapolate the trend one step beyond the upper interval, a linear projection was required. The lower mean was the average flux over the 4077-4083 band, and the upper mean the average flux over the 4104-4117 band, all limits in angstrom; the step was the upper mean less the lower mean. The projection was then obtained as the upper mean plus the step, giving 28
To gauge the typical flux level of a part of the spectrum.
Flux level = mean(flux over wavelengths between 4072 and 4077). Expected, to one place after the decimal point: 23.9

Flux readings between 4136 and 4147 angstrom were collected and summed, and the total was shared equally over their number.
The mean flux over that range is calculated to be 25.1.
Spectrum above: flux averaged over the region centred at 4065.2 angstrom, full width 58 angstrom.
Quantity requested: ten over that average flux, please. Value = 0.421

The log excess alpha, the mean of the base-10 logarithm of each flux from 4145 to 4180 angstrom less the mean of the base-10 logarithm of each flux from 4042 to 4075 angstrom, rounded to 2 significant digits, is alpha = 0.023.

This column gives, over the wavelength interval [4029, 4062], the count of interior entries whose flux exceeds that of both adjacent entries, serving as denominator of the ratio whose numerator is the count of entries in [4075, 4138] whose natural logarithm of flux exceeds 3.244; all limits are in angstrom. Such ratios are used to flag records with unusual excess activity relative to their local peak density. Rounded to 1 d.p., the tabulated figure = 2.2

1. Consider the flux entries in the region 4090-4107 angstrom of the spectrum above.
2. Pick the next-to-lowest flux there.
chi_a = 21.12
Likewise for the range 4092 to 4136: 20.94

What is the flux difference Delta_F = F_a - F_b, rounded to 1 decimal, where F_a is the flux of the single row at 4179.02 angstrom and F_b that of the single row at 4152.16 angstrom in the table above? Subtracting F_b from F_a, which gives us 2.8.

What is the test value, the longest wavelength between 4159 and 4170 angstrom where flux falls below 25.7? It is 4169.41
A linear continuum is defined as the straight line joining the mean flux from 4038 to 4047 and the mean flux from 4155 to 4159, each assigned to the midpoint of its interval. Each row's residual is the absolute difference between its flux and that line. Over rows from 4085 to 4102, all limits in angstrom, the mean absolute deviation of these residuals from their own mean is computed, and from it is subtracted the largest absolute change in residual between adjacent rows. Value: -0.8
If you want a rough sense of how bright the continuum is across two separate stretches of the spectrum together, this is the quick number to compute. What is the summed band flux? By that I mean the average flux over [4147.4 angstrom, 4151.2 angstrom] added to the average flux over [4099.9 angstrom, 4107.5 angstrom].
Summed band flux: 47.5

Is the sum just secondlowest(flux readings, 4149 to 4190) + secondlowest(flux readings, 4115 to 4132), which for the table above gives 43.0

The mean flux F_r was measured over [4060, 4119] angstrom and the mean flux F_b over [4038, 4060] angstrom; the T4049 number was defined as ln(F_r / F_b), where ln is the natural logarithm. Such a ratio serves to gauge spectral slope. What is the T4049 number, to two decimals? 0.03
